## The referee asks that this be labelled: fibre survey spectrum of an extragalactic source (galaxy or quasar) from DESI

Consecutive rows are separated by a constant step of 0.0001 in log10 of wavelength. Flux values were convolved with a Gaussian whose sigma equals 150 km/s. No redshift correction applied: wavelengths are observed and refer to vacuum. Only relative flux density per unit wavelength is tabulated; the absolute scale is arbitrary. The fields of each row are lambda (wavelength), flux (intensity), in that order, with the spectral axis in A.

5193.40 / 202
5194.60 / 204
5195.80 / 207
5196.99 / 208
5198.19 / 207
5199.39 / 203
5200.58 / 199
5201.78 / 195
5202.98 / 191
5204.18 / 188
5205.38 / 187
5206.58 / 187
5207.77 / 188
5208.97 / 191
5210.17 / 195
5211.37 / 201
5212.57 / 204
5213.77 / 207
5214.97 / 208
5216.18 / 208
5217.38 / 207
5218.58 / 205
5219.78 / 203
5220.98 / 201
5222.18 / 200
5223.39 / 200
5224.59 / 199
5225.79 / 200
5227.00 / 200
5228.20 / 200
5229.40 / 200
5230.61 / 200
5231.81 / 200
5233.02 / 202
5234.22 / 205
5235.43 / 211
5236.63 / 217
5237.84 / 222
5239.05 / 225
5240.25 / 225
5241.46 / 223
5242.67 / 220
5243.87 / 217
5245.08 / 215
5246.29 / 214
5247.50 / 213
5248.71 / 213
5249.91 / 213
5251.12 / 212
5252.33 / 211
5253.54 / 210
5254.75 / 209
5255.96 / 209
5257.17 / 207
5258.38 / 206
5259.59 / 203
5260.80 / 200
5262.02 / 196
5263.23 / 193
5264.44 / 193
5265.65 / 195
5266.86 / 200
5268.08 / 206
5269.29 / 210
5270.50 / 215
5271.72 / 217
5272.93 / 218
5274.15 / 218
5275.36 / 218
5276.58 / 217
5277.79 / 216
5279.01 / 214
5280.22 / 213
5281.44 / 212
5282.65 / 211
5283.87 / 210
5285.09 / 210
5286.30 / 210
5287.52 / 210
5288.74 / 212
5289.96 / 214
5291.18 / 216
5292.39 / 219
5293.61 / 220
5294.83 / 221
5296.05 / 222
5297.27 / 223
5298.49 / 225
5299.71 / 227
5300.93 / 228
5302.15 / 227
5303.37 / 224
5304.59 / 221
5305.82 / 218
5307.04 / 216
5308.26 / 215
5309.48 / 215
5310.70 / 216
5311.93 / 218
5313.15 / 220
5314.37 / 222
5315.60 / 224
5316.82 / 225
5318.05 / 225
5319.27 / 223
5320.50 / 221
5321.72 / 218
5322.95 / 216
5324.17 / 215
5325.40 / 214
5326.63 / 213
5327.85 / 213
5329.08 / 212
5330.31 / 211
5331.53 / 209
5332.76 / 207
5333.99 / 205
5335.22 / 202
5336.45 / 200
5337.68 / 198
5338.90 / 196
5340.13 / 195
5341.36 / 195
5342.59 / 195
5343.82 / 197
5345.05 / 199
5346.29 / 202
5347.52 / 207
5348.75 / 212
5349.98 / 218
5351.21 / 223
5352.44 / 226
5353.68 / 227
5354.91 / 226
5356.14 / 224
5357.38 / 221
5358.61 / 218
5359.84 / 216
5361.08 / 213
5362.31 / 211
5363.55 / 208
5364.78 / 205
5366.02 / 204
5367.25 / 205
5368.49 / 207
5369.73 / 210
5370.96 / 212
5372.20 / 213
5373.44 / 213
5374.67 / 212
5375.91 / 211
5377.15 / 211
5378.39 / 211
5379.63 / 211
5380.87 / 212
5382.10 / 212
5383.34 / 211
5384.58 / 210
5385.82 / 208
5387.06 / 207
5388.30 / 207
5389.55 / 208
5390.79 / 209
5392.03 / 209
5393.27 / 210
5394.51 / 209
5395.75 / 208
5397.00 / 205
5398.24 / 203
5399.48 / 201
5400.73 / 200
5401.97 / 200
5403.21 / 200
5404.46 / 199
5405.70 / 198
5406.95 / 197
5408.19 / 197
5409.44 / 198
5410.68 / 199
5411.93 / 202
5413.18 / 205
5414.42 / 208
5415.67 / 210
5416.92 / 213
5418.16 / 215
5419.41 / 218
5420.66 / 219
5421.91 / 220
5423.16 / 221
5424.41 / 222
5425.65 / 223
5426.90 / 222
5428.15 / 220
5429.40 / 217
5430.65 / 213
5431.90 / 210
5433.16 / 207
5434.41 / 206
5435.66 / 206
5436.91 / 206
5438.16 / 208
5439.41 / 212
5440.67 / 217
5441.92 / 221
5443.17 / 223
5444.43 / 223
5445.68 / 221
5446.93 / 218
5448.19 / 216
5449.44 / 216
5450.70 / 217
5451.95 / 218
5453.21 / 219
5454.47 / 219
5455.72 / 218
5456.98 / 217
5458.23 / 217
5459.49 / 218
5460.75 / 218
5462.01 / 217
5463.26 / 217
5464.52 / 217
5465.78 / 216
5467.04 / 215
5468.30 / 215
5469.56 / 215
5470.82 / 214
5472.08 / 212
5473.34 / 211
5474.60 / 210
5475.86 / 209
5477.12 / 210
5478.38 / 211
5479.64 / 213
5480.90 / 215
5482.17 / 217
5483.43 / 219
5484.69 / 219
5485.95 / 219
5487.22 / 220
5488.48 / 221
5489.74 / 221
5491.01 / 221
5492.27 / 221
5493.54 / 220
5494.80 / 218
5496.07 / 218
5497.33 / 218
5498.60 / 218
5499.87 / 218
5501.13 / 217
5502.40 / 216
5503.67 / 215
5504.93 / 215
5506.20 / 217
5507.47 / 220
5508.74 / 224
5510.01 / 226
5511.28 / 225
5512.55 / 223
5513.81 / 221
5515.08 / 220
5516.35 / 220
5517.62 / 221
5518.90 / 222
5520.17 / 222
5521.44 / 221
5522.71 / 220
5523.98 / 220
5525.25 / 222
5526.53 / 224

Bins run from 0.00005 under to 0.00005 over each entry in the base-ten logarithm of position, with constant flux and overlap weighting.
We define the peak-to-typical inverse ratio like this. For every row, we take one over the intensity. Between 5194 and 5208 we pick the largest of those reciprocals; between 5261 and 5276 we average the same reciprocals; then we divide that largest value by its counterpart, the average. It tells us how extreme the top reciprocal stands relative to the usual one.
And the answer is 1.10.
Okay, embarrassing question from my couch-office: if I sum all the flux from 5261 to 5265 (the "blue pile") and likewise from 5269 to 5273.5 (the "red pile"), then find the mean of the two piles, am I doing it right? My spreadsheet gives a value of 721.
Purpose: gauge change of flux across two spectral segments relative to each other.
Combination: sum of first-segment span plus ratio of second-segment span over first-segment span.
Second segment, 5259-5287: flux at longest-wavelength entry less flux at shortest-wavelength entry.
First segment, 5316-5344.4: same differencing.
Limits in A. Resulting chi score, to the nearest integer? -28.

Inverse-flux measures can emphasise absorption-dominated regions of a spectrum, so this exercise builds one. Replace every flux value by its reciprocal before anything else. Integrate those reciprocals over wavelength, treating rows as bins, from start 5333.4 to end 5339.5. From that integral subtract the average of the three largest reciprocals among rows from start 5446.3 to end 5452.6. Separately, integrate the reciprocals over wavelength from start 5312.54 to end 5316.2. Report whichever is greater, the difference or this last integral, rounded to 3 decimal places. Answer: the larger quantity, 0.026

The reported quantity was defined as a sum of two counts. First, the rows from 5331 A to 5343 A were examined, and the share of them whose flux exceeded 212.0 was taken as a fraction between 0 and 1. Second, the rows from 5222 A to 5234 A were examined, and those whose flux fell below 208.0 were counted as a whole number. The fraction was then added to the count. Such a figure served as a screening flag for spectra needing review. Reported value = 10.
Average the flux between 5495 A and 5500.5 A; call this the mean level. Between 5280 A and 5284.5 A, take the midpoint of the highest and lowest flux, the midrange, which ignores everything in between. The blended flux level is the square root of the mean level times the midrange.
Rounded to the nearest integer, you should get 215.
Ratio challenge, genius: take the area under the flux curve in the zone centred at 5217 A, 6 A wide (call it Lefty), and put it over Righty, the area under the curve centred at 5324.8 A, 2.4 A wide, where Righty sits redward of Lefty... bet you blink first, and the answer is 2.4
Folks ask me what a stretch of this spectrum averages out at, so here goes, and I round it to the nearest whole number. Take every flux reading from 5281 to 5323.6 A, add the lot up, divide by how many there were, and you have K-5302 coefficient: 219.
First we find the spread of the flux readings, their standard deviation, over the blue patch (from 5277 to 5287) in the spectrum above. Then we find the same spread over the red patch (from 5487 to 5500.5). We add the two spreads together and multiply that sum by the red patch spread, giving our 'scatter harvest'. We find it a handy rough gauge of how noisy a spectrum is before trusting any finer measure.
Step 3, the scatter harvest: 5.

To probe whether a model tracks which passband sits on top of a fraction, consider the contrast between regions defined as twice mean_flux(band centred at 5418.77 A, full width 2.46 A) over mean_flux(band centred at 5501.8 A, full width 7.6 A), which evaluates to 2.000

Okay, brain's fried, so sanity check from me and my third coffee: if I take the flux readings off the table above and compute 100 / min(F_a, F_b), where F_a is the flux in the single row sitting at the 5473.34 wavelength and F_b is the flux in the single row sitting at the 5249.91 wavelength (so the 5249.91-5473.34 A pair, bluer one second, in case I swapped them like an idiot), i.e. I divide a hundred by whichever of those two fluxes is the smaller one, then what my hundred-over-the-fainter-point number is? 0.474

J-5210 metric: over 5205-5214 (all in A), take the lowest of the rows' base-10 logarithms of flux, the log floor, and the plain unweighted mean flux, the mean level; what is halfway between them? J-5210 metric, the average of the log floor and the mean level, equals 98.6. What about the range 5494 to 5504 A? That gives 109.8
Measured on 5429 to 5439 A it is 105.7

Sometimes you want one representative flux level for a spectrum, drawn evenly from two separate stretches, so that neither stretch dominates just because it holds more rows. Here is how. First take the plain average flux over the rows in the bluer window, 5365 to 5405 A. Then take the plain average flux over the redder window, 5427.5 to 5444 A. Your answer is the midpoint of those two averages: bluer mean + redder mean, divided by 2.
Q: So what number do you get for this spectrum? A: 210.3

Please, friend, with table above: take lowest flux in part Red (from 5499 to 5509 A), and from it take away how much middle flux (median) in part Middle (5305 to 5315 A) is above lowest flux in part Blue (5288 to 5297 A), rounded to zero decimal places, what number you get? 210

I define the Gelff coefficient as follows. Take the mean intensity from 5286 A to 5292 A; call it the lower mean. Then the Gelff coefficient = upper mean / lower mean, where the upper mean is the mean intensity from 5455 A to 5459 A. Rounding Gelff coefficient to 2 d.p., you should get 1.02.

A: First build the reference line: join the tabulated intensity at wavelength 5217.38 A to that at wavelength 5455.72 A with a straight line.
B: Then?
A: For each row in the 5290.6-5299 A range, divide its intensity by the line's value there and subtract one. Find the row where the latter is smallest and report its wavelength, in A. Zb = 5291.18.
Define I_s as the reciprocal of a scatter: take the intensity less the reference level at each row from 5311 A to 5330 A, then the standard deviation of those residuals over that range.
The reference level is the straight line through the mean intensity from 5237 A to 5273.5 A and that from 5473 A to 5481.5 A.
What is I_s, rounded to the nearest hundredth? 0.22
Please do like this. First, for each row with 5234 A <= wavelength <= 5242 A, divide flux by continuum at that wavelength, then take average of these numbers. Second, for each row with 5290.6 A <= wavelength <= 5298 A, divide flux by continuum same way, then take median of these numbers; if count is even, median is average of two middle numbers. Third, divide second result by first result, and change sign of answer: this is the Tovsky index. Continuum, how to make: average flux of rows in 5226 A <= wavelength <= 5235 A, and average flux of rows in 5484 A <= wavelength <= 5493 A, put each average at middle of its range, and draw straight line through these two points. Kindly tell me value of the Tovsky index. -0.99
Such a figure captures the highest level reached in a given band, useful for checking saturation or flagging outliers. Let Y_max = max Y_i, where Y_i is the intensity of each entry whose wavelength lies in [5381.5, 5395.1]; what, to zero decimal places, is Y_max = 212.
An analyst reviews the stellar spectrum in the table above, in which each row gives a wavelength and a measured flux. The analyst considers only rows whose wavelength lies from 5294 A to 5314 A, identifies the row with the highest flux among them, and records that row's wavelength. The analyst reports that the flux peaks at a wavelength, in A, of 5300.93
